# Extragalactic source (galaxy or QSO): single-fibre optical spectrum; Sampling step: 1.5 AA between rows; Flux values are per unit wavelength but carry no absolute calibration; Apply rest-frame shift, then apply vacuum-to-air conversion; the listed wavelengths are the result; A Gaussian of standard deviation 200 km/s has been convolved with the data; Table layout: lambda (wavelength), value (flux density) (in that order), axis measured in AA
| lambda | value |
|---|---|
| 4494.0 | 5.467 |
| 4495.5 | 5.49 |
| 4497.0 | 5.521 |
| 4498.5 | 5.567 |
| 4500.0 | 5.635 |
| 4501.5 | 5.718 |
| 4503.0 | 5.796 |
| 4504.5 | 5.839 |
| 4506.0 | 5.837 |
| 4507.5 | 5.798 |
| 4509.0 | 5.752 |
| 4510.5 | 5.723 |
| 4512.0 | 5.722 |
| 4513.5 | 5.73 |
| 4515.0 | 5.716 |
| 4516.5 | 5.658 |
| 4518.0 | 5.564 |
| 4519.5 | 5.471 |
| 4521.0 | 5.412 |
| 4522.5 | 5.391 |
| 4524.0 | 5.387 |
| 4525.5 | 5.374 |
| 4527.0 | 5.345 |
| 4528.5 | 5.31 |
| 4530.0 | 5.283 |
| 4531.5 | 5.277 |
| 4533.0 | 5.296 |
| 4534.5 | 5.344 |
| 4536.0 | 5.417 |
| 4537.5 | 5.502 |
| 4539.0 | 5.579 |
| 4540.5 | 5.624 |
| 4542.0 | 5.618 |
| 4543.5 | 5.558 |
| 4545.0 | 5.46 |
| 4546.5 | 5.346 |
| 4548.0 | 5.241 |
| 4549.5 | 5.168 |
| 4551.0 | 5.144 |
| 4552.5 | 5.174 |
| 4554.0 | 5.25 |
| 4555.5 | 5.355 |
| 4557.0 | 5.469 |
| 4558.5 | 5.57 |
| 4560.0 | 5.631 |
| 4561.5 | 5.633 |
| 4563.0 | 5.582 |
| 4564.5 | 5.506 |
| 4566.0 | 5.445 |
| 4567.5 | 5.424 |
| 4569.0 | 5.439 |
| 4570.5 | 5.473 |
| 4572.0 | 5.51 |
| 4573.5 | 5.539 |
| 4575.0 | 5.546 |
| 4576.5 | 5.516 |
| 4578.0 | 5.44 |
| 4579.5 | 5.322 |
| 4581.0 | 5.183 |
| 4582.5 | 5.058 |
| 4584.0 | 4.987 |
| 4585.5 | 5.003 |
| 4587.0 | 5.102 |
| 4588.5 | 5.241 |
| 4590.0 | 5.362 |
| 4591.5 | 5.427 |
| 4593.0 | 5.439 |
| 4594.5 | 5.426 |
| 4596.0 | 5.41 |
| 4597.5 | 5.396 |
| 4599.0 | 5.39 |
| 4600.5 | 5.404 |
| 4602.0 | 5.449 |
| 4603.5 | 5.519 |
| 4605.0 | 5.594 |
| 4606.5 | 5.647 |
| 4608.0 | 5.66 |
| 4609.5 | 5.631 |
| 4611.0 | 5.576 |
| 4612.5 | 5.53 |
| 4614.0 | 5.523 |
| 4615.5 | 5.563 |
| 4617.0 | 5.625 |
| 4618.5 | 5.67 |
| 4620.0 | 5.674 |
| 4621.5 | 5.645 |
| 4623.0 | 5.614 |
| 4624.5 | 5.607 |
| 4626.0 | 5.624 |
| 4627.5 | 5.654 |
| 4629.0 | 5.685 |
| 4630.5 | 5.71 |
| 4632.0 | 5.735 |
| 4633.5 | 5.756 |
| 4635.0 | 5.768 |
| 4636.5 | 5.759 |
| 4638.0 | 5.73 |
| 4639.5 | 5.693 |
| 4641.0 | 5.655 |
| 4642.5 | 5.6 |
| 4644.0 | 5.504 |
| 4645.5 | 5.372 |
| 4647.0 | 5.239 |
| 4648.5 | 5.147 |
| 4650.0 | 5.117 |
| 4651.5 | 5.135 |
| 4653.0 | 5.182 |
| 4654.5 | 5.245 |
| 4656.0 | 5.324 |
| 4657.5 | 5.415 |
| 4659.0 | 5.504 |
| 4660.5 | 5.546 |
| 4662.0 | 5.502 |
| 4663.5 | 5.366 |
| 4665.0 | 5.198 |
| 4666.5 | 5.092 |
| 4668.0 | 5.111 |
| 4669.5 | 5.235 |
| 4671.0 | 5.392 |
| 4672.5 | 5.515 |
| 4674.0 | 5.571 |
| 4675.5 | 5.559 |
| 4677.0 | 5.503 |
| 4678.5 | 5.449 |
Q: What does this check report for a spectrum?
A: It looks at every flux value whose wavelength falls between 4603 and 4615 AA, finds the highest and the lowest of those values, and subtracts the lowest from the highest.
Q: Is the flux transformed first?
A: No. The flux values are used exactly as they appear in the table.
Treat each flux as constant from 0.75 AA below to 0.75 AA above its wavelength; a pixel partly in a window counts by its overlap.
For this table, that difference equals 0.14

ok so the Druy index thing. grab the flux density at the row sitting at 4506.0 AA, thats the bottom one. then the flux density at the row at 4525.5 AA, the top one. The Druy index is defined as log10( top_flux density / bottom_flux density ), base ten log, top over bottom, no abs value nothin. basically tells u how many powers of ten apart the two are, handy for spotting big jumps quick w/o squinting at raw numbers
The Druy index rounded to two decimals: -0.04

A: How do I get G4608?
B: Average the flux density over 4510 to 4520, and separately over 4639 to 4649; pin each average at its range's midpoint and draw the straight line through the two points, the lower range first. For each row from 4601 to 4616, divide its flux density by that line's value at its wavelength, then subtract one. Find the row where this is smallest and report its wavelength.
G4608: 4602.0 AA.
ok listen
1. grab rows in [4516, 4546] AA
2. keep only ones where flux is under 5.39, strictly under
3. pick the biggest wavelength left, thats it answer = 4534.5 AA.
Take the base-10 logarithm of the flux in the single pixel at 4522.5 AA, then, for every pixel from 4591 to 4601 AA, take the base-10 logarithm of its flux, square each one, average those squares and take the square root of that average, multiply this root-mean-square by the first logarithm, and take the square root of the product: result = 0.733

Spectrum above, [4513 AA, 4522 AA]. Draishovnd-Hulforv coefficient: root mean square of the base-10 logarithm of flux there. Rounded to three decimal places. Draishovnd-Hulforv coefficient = 0.748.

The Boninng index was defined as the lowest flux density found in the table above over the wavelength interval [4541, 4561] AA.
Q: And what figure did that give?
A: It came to 5.144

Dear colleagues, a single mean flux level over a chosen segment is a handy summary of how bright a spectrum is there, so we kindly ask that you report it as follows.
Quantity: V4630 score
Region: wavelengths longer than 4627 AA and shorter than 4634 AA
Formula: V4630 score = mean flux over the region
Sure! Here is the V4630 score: 5.71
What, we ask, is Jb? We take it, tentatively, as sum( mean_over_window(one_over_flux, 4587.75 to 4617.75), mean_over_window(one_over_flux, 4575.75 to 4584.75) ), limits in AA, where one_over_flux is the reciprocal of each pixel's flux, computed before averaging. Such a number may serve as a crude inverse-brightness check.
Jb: 0.373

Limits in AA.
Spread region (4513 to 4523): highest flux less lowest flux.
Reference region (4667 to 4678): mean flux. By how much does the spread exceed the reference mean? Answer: -5.1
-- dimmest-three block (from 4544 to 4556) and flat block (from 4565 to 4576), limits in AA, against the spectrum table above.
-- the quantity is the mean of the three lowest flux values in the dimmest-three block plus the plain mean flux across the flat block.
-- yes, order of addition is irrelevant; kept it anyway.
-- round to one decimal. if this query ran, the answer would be 10.6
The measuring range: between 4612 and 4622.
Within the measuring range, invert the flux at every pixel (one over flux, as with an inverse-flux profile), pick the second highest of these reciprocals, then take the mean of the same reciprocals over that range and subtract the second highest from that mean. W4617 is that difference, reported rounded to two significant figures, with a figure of -0.0024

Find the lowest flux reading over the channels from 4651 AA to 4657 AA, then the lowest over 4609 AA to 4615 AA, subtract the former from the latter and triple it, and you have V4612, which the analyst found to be 1.2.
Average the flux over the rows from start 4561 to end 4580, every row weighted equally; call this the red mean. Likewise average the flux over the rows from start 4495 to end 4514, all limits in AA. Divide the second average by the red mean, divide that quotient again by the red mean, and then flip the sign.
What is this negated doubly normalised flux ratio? -0.189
